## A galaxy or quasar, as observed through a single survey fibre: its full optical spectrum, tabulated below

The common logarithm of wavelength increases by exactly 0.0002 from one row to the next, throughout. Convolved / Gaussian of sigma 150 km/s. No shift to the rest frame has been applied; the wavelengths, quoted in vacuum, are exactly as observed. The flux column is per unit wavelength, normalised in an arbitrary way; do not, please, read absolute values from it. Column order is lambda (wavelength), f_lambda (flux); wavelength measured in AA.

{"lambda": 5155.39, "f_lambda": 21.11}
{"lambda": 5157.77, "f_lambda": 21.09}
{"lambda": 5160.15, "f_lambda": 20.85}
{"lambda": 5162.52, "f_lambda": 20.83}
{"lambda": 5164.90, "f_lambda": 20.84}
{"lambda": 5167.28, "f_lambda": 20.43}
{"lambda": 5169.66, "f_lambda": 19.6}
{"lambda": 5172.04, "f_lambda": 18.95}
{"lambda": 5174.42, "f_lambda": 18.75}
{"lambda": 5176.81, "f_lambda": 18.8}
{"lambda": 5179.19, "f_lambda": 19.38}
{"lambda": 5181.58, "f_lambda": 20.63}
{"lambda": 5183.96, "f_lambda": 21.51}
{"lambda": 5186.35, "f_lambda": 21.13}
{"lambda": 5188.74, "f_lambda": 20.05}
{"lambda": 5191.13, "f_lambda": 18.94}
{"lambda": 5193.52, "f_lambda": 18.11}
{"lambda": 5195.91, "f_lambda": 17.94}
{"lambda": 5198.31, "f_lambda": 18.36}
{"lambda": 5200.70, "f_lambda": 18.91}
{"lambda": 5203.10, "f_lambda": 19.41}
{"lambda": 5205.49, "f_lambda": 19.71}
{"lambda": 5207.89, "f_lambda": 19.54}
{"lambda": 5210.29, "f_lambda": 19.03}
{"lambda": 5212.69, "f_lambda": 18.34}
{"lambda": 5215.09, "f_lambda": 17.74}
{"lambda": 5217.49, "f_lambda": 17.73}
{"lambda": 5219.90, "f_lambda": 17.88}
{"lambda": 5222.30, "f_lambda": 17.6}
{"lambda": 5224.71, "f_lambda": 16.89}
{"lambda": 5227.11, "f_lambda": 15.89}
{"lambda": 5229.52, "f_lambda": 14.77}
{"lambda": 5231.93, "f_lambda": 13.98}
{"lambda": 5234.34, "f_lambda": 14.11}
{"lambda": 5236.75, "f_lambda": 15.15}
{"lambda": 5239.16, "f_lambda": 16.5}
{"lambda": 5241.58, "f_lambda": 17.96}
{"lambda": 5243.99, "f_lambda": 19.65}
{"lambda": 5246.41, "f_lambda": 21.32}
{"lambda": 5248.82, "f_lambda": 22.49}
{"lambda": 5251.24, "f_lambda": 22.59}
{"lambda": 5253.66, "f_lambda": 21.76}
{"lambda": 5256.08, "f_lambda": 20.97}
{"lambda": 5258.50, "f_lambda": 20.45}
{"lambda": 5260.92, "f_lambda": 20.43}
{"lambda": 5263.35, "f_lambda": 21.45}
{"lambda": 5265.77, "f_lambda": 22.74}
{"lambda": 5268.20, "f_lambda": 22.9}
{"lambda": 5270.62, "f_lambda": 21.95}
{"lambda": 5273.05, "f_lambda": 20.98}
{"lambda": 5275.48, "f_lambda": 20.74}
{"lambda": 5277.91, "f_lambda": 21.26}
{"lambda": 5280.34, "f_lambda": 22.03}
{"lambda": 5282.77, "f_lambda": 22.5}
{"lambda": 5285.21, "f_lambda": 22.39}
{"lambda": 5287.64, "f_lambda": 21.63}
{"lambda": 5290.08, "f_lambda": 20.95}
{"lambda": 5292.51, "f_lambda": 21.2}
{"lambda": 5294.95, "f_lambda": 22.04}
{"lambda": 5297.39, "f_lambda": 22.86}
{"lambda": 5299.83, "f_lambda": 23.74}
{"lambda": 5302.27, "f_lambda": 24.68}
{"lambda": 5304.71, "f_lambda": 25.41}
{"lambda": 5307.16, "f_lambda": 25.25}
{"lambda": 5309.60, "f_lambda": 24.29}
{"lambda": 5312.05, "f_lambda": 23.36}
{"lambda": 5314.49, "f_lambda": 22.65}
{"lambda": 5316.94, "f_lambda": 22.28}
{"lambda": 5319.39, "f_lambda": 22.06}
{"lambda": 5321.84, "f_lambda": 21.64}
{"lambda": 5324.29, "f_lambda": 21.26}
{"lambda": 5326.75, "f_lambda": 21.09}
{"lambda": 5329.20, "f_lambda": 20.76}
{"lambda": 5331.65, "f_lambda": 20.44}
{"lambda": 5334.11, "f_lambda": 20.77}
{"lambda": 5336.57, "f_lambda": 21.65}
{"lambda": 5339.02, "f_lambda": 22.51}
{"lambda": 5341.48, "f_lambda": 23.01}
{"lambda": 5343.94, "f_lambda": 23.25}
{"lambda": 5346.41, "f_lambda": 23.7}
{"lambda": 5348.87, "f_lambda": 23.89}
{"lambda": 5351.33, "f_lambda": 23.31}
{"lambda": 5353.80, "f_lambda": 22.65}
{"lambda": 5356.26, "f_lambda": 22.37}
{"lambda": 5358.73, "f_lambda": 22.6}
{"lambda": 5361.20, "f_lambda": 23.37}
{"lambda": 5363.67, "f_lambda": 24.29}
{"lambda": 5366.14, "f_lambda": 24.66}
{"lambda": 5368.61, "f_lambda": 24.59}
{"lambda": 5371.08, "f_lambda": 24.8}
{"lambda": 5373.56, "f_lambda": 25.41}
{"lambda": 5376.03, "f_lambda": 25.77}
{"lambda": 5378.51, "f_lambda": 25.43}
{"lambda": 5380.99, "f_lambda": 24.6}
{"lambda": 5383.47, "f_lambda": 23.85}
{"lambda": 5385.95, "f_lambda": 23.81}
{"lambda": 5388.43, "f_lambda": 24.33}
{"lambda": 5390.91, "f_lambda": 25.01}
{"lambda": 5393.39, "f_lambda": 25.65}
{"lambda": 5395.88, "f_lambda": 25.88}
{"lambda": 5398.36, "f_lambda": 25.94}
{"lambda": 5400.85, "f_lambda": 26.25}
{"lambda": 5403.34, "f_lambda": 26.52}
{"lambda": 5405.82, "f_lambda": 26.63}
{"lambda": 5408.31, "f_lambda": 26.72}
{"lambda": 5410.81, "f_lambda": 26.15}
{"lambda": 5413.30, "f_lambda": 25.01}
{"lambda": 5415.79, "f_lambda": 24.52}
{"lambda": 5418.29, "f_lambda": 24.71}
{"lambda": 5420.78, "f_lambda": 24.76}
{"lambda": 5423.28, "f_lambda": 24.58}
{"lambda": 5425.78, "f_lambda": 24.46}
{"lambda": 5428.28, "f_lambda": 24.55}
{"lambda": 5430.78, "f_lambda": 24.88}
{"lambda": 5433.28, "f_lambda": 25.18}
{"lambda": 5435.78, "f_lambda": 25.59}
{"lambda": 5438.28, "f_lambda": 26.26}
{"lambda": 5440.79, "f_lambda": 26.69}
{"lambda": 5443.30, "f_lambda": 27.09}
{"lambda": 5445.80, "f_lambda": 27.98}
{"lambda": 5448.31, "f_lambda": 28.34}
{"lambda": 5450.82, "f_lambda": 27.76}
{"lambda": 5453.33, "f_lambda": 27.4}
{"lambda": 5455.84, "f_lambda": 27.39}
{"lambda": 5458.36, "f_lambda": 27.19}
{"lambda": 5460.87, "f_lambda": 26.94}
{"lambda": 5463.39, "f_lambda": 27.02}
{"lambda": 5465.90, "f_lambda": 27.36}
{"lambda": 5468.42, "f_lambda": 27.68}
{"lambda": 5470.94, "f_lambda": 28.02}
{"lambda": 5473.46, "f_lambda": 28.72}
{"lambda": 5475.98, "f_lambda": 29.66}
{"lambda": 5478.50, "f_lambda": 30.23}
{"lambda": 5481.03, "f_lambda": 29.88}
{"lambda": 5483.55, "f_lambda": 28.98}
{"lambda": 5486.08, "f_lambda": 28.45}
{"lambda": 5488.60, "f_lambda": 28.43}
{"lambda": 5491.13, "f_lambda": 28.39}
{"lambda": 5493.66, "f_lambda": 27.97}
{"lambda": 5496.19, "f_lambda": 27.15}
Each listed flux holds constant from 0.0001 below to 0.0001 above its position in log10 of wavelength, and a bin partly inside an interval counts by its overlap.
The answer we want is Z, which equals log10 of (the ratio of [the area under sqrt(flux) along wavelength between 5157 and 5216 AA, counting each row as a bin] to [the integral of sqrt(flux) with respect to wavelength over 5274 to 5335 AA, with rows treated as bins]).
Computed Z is -0.04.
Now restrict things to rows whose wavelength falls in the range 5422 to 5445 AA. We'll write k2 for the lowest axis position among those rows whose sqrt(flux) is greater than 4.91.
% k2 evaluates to 5423.28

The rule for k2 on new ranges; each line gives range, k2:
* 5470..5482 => 5470.94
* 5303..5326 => 5304.71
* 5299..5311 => 5302.27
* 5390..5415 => 5390.91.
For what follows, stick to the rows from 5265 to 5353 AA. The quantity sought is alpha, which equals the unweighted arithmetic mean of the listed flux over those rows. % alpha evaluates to 22.4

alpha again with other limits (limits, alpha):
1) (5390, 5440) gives 25.5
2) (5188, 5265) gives 18.6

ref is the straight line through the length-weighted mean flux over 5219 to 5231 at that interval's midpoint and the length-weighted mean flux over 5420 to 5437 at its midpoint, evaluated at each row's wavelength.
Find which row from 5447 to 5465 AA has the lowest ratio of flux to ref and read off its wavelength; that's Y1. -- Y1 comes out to 5463.39 AA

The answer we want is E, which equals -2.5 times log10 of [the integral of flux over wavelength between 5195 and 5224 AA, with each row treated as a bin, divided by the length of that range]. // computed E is -3.17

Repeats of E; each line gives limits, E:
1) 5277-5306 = -3.38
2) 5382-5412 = -3.52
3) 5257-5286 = -3.34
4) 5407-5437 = -3.50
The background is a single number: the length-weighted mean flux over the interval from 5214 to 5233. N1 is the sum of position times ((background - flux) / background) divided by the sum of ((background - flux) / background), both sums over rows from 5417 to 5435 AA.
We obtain 5425.9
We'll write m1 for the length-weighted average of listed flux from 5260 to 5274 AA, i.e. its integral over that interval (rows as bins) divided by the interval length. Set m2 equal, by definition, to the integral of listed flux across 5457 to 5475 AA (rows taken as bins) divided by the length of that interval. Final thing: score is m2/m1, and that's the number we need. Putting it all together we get 1.27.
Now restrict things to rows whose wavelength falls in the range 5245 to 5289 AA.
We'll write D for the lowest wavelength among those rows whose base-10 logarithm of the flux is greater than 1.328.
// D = 5246.41 AA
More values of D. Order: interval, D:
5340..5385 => 5341.48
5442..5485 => 5443.30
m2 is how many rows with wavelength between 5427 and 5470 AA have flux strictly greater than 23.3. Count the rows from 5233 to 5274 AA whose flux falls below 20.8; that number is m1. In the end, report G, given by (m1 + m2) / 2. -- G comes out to 12.0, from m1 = 7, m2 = 17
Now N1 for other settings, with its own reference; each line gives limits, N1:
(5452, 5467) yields 5459.6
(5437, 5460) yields 5448.5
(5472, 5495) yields 5483.3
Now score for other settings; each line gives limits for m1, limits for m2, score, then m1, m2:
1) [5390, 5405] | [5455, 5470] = 1.05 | 25.9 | 27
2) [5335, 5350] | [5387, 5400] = 1.11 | 22.9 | 25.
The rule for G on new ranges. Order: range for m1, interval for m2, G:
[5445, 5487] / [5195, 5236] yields 0.0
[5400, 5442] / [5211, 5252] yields 0.0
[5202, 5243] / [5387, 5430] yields 17.0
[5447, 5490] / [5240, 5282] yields 0.0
